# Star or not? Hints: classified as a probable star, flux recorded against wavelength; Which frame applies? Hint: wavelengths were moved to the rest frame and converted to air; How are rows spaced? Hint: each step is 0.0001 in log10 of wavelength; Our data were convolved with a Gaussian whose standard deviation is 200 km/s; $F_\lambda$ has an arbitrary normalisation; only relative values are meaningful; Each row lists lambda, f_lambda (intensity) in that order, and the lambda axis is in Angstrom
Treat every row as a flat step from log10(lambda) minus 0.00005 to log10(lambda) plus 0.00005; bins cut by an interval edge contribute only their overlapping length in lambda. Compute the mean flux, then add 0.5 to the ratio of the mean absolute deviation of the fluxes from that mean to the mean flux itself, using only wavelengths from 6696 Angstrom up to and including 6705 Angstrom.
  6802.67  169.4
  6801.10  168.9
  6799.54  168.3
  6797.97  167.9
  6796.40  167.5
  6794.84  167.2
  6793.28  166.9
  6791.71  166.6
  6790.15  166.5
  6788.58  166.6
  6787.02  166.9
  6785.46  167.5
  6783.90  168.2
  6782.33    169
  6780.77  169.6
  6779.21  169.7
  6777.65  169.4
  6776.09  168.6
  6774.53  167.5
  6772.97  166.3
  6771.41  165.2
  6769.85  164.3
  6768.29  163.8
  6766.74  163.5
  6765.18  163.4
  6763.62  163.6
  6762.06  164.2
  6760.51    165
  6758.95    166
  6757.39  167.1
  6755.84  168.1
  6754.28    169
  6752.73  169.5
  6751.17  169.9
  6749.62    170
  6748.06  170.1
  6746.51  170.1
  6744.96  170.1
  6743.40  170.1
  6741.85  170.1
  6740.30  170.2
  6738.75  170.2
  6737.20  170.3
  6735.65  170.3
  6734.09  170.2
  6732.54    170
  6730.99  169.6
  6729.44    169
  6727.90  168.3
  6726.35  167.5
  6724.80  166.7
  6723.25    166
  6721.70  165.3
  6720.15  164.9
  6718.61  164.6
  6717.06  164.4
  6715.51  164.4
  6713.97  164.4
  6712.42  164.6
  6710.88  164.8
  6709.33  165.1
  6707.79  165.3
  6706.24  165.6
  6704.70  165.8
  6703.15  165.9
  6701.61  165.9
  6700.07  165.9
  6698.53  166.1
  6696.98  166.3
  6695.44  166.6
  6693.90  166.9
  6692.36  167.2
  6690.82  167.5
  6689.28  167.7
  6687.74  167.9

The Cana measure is 0.501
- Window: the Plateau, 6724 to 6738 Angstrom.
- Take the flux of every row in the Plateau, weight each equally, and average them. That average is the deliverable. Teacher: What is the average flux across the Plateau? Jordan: 169.1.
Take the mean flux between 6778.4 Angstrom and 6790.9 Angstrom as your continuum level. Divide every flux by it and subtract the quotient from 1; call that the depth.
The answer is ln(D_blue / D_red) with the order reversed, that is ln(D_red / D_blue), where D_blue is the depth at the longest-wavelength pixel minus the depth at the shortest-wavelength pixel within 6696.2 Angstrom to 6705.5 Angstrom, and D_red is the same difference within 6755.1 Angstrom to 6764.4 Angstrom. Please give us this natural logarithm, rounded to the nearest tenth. 2.2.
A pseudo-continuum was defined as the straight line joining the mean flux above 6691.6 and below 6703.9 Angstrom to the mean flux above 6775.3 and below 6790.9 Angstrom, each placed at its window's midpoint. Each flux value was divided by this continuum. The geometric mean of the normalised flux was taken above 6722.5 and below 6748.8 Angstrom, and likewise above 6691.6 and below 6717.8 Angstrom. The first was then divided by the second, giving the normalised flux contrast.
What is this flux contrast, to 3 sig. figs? 1.02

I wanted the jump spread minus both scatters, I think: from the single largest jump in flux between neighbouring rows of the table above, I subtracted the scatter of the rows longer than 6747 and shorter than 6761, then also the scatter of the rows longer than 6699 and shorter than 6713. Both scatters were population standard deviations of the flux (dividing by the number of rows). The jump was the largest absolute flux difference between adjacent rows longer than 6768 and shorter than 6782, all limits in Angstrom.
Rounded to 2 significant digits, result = -1.0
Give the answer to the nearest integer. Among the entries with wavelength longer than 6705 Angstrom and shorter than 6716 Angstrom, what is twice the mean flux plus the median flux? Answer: 495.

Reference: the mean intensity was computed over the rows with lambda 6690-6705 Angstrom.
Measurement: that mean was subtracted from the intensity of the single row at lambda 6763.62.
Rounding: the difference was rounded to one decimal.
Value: -2.8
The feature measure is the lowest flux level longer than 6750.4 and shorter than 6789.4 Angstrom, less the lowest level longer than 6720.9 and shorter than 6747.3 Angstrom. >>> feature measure -1.9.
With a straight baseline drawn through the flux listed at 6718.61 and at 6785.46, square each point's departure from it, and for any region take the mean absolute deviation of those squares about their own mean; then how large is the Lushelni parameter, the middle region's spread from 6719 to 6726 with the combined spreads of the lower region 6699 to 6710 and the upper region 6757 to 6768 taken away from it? -3.9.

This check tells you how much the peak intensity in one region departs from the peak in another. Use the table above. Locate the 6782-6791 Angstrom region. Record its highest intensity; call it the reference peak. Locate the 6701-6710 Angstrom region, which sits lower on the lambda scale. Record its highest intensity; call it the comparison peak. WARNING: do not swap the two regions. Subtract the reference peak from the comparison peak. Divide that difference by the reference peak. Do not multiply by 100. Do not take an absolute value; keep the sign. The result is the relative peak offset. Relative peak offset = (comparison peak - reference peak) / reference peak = -0.018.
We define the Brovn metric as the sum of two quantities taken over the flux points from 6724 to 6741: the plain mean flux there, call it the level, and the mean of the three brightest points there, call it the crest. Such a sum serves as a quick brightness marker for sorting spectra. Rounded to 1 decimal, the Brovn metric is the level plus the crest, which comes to 339.6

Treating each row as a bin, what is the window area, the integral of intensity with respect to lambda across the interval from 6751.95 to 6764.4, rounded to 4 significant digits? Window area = 2074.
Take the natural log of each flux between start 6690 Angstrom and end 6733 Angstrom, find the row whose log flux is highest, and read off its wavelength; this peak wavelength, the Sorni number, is 6732.54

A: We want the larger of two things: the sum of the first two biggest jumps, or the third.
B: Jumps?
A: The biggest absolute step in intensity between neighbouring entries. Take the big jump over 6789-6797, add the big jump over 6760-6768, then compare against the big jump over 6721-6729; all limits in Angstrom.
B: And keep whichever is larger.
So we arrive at 1.10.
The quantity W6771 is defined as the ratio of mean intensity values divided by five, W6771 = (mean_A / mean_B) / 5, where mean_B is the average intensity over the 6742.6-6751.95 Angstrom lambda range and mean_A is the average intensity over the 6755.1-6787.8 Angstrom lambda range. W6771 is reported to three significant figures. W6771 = 0.196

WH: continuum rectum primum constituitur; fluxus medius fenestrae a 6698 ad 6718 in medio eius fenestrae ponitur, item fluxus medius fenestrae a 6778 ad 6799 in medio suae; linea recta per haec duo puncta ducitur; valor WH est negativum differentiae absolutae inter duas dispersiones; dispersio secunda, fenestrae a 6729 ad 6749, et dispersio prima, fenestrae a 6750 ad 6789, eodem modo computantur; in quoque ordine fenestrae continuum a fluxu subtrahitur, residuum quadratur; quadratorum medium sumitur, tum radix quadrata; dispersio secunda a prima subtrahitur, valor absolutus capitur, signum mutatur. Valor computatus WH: -1.7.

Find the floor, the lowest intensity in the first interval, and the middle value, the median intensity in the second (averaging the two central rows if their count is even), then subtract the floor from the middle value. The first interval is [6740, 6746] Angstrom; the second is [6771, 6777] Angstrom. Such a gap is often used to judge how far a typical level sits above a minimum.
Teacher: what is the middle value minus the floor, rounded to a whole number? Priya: -3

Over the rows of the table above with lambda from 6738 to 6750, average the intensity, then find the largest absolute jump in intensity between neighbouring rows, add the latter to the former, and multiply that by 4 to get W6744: 681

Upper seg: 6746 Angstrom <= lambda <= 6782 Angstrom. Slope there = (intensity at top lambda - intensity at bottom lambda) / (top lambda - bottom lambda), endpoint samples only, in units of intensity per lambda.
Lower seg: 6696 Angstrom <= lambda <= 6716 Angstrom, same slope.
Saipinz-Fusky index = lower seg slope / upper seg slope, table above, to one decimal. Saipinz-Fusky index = 7.0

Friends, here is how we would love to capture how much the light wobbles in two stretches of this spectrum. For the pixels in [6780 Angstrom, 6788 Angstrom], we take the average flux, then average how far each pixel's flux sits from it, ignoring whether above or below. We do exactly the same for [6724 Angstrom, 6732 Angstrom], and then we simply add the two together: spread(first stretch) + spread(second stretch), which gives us 1.74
